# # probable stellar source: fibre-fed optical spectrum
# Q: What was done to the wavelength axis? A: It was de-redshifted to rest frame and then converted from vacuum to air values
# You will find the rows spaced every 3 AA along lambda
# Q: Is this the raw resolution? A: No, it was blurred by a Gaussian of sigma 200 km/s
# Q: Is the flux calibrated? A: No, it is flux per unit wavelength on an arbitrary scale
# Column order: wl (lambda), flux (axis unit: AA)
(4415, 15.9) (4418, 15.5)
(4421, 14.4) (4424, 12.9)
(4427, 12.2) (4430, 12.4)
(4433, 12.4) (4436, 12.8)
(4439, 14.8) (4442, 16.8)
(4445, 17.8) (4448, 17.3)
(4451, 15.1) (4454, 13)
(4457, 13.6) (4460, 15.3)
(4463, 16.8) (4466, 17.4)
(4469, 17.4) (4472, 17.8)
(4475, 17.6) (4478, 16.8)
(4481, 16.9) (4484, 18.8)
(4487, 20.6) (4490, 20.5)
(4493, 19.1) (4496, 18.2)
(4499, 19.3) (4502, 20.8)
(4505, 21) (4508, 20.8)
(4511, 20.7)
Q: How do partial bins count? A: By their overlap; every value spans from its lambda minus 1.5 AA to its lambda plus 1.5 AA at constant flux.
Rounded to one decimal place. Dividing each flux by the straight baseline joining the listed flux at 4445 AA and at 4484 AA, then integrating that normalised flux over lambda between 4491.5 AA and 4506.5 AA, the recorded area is 15.4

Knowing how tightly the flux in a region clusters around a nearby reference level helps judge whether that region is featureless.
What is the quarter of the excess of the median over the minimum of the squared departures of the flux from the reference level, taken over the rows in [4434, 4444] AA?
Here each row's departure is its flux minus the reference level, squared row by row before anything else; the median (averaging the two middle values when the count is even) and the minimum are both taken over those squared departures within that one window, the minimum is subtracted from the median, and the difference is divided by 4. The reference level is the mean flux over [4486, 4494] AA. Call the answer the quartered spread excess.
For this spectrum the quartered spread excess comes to 4.3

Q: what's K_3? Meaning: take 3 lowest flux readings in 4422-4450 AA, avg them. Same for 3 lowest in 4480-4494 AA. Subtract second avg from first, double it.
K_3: -11.9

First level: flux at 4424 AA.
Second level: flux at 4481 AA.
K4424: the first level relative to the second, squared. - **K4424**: 0.58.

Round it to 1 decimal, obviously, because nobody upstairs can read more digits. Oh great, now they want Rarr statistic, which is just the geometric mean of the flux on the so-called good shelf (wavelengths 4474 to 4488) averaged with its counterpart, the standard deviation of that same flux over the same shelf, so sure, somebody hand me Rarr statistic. 9.8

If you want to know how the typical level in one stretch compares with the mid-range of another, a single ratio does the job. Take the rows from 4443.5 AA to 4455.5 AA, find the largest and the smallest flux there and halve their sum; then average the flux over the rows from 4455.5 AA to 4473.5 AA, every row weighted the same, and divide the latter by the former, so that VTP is 1.06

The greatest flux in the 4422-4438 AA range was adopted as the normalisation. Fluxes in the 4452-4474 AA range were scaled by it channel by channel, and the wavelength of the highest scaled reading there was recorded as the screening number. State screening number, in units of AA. 4472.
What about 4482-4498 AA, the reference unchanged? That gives 4487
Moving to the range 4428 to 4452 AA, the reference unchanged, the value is 4445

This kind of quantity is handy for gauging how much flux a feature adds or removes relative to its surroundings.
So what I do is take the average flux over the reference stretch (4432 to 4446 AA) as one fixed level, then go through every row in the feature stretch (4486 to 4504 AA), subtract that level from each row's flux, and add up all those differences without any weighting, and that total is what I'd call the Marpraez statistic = 29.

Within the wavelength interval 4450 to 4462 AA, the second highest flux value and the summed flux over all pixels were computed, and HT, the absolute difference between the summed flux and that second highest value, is 42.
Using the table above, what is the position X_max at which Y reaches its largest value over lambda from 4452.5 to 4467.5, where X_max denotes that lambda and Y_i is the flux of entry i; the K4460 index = 4466 AA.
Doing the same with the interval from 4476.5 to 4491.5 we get 4487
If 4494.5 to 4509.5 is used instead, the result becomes 4505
